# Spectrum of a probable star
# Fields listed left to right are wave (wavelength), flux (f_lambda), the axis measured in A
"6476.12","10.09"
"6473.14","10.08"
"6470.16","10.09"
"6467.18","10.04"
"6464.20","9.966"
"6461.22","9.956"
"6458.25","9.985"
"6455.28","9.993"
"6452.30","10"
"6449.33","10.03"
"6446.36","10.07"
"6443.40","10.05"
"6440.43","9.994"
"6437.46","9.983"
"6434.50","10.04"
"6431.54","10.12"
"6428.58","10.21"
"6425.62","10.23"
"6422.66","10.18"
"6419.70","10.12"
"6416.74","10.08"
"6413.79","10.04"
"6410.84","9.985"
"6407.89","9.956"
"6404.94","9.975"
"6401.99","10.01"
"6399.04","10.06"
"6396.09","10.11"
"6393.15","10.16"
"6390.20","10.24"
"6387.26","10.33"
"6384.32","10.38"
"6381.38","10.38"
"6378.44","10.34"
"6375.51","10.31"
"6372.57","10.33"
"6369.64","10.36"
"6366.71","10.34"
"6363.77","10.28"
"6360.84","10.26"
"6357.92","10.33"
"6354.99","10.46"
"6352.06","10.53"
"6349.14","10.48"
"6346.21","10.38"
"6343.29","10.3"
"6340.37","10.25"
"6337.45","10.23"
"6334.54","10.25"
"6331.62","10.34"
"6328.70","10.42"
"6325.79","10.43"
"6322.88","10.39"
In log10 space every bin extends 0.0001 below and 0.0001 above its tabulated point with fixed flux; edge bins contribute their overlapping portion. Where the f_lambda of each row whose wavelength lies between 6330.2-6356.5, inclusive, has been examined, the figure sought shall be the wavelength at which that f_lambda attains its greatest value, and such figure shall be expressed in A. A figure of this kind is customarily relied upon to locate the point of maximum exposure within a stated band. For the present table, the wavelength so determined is 6352.06 A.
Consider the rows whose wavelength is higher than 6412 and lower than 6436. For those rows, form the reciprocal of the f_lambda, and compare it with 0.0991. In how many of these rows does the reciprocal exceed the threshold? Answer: 3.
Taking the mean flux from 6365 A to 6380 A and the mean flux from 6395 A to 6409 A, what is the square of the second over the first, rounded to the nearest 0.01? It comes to 0.94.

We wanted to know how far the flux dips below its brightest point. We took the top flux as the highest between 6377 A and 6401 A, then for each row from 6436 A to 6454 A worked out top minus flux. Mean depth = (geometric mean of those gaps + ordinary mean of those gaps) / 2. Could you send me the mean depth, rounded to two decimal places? 0.36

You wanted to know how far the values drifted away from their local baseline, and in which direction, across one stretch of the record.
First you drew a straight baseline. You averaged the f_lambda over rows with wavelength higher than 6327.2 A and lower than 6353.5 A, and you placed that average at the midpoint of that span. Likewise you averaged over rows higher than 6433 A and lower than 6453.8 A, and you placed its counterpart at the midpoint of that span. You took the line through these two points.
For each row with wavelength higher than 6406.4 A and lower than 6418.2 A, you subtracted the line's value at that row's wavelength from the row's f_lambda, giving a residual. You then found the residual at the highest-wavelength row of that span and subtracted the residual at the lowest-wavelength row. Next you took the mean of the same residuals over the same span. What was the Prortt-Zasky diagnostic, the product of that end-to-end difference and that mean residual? -0.0165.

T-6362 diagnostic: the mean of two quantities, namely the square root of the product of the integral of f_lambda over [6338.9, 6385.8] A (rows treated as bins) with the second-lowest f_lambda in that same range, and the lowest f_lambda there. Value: 40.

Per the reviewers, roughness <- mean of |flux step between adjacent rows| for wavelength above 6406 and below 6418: 0.041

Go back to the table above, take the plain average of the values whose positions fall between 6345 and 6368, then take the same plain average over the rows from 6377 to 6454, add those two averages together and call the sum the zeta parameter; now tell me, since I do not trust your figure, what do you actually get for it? 20.5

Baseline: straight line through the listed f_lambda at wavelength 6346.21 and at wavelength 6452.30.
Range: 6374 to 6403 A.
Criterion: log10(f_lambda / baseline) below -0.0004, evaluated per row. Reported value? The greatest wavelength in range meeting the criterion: 6401.99 A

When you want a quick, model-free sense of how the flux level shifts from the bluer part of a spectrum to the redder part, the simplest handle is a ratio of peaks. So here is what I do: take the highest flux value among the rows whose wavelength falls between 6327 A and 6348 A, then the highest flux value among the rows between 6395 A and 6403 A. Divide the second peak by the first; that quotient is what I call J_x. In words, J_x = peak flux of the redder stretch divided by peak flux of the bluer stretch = 0.97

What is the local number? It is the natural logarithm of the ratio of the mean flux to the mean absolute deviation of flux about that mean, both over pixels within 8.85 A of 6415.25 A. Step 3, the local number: 5.02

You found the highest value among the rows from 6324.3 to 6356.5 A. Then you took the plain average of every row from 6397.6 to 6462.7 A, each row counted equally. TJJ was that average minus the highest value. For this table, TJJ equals -0.48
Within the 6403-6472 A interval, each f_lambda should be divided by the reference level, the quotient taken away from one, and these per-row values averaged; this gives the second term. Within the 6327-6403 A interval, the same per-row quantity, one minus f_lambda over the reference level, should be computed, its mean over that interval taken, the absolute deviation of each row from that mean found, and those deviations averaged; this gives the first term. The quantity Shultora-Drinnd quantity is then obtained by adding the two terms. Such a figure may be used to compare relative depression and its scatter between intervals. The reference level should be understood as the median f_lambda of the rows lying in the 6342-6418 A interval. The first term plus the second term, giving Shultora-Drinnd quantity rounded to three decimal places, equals 0.034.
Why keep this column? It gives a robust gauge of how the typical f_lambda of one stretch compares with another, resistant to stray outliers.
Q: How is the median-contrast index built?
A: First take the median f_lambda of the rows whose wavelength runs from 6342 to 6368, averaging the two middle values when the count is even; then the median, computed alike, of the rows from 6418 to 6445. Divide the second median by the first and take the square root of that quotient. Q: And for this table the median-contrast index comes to 0.99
